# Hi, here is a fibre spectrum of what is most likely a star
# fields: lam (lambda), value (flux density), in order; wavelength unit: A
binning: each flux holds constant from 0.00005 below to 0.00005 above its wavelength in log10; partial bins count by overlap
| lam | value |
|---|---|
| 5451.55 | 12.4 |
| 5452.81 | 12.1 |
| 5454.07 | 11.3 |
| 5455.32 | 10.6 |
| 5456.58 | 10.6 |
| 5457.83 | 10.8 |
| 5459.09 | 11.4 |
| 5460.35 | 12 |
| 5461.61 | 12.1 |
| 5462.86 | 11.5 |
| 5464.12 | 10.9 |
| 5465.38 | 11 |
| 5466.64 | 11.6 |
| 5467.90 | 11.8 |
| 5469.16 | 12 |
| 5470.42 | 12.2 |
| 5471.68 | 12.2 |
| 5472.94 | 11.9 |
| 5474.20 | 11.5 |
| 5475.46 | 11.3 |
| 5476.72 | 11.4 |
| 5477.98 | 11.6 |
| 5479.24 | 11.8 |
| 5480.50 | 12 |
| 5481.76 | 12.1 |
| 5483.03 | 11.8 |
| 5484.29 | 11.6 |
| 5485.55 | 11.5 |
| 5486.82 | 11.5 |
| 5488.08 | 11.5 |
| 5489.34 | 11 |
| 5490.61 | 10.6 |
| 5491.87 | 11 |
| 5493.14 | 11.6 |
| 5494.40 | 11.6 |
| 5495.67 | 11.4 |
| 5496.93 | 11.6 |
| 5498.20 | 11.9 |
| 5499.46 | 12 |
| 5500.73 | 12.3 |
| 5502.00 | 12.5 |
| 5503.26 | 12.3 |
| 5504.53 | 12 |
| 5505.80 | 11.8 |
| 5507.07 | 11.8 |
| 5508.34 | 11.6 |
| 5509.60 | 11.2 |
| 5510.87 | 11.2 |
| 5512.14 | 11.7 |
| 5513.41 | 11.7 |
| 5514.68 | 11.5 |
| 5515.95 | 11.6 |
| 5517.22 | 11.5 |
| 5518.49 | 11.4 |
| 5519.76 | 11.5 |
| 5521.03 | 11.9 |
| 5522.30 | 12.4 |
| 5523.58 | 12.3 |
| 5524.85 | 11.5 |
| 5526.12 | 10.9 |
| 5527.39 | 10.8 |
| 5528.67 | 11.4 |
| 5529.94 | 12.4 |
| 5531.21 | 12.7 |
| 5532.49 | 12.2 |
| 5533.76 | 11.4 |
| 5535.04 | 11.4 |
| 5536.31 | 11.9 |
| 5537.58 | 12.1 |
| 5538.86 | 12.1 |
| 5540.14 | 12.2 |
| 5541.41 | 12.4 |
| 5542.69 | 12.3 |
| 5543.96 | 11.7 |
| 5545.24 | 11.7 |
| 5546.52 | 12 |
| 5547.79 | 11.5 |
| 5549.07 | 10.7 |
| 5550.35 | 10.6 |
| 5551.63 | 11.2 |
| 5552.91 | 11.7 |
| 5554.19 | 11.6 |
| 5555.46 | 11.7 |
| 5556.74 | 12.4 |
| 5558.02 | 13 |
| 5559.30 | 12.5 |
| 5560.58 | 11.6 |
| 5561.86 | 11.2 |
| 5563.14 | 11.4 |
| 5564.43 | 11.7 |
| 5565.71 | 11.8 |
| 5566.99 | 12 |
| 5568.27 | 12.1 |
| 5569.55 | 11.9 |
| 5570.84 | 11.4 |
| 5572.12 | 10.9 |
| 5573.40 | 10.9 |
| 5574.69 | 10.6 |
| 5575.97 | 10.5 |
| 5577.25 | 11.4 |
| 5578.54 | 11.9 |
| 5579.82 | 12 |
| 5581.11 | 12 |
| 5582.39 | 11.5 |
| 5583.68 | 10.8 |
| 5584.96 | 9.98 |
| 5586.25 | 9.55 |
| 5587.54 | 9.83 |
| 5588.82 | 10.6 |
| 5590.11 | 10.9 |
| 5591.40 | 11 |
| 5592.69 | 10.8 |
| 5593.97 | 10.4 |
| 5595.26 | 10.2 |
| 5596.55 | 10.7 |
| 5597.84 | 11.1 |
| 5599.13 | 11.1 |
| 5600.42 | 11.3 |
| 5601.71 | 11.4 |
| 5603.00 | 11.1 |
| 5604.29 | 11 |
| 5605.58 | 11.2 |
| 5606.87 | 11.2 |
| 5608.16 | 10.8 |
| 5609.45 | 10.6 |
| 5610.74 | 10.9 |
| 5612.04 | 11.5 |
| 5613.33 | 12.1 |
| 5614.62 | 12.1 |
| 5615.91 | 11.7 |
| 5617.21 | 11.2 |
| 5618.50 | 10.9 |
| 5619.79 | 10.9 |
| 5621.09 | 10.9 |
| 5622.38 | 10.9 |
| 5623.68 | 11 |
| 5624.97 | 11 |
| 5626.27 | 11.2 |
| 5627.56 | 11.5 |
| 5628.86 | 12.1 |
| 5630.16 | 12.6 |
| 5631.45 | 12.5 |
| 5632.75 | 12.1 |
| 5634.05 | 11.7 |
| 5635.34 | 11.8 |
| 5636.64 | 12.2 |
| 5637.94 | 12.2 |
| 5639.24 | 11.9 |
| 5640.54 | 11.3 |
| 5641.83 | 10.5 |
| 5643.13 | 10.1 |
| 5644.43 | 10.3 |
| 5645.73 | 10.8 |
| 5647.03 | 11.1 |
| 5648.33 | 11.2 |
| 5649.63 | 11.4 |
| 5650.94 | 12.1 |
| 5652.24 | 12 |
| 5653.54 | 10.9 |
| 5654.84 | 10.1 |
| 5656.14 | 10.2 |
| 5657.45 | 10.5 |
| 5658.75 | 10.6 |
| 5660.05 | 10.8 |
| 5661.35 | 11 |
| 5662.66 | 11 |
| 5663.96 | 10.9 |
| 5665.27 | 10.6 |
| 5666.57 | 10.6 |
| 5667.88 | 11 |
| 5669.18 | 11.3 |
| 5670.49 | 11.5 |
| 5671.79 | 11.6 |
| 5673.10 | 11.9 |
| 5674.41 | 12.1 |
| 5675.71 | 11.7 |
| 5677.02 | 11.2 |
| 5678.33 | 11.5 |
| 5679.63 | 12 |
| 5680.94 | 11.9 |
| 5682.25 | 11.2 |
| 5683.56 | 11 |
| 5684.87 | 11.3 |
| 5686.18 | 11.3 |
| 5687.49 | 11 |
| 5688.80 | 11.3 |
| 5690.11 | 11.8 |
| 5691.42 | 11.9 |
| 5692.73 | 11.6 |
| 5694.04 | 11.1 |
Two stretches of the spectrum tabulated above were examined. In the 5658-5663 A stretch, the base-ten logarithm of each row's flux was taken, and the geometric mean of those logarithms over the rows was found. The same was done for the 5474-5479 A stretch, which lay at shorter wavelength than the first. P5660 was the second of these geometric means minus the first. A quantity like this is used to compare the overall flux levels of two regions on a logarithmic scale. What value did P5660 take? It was 0.023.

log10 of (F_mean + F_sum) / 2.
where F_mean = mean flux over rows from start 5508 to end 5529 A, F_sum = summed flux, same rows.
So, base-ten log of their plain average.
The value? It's 2.02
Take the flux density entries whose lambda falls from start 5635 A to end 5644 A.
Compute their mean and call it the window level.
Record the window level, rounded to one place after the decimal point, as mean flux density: 11.4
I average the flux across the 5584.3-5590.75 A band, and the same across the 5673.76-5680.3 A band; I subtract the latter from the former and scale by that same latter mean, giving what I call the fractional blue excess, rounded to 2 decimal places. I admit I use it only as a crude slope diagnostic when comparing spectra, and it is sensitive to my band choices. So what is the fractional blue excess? -0.13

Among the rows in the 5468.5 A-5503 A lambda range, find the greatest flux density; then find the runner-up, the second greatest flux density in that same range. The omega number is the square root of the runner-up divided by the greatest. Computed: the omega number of 0.992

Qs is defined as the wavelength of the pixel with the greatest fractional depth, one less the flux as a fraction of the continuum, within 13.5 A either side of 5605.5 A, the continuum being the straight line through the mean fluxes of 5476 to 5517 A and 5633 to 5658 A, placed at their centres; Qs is 5595.26 A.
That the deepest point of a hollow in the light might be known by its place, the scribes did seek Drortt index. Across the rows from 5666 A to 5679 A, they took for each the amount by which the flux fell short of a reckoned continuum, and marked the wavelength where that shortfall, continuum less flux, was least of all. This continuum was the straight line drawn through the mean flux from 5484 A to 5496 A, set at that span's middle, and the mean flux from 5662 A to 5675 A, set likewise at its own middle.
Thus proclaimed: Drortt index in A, 5674.41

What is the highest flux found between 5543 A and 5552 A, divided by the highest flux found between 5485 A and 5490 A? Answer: 1.04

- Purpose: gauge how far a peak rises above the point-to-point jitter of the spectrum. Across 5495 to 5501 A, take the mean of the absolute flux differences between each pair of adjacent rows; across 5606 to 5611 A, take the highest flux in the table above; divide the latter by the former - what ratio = 50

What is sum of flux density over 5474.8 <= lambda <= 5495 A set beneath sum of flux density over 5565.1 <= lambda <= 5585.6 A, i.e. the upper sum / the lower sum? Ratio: 0.99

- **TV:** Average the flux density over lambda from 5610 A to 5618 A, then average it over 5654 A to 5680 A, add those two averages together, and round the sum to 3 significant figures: 22.7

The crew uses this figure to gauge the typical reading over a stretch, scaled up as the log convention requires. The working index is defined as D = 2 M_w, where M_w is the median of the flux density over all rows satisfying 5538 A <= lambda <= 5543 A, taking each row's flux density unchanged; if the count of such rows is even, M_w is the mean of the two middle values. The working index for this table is 24.5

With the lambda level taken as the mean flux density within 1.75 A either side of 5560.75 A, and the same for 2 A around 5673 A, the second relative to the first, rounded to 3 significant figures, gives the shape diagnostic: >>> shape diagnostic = 1.01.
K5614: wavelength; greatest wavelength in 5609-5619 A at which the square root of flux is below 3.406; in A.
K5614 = 5618.50 A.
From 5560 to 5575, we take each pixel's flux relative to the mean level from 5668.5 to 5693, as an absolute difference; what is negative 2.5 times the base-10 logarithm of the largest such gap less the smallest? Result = 0.16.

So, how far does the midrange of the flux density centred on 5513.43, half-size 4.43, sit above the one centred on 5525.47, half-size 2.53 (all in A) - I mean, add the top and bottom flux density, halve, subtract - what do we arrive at -0.10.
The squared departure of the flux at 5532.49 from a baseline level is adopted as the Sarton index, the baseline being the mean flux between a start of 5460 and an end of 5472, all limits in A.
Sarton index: 0.2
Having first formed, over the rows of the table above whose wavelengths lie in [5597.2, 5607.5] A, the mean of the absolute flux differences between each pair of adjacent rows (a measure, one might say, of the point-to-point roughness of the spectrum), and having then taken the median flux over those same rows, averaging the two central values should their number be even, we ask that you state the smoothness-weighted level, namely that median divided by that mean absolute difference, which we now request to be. 87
